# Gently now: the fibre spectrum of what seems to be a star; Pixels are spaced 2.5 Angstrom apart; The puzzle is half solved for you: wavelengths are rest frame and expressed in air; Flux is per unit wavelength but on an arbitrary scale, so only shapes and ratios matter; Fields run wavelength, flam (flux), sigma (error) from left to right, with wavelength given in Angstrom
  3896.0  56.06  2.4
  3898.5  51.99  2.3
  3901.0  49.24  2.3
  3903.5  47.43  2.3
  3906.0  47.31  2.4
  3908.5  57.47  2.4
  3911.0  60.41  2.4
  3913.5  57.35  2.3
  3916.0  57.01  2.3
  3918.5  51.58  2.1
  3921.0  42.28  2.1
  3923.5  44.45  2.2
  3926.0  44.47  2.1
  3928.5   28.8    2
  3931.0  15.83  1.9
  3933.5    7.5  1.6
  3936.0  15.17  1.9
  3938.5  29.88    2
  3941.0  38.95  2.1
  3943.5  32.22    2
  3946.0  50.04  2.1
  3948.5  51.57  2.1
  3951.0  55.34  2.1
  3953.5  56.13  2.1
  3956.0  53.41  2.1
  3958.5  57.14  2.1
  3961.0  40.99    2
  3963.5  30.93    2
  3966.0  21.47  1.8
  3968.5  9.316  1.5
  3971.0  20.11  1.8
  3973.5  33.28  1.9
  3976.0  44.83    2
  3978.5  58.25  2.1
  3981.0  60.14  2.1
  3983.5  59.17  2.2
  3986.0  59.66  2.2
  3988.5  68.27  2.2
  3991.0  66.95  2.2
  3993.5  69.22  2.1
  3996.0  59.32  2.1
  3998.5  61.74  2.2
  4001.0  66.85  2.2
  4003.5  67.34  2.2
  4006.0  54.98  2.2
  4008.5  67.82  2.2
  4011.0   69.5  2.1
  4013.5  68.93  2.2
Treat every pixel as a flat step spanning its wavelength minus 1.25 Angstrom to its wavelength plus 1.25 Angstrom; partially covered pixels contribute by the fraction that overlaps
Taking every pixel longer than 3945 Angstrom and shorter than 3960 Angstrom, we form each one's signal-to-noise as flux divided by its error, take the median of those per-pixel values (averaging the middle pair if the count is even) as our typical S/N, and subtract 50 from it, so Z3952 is -24.1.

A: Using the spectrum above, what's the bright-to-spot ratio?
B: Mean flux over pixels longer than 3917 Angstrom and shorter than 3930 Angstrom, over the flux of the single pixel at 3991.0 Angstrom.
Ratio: 0.63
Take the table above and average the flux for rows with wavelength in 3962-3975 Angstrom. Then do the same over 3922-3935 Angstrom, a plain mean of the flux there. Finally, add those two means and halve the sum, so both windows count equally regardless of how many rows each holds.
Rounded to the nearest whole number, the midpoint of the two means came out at 26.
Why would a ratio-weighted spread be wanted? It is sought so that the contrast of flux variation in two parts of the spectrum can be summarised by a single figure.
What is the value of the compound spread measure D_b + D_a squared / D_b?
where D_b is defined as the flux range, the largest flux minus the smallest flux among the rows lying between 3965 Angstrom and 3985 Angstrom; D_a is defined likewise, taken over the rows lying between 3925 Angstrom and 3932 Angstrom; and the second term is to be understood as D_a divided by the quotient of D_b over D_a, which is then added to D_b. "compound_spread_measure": 67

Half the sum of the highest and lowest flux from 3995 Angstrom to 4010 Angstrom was 61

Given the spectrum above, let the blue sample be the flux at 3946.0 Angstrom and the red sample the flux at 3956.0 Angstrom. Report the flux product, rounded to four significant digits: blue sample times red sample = 2673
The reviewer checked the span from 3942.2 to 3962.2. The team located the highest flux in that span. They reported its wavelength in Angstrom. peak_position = 3958.5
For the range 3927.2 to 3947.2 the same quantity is 3946.0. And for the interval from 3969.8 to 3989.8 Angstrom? 3988.5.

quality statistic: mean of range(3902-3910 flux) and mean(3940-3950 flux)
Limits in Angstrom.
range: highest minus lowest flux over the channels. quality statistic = 27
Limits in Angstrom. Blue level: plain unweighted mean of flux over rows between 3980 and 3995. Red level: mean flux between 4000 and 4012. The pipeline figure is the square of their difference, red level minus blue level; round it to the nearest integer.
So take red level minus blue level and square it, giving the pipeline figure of 2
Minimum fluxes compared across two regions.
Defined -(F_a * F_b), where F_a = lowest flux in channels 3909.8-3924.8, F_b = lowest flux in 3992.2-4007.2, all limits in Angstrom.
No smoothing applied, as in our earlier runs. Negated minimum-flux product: -2325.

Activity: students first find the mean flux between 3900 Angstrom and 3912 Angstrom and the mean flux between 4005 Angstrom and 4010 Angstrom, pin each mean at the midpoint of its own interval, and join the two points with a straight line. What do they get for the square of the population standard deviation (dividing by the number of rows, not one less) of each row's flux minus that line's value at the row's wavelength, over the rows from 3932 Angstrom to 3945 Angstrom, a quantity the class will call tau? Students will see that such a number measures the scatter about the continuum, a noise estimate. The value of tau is 128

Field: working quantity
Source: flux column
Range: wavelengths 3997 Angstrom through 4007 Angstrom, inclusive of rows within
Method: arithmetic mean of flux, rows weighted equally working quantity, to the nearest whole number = 63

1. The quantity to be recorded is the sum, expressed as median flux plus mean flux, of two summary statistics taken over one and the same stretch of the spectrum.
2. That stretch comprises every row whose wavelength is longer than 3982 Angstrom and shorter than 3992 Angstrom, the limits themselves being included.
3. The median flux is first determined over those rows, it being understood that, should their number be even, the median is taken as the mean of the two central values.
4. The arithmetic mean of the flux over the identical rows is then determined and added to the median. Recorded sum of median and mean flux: 127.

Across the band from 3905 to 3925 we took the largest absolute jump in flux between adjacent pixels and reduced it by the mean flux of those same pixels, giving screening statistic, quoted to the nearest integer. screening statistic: -42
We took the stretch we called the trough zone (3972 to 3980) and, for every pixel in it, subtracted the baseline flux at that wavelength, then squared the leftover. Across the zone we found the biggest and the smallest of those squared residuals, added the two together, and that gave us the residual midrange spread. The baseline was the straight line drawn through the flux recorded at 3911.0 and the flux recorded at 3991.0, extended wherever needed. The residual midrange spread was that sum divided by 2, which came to 549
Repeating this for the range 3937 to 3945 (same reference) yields 823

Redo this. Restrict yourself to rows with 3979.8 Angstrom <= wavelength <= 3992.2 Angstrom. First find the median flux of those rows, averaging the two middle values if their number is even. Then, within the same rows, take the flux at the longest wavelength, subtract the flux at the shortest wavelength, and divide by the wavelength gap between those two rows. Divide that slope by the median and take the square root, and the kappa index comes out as 0.11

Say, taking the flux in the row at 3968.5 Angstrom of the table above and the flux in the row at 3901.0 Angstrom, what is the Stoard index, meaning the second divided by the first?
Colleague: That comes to 5.3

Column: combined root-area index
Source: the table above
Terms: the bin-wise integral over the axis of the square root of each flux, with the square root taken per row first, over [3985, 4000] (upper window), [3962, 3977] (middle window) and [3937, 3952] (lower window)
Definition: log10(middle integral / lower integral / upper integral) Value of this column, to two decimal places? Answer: -2.19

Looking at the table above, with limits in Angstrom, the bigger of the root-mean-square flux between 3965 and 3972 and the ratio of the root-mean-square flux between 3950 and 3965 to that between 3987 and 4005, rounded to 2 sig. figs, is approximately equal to 18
